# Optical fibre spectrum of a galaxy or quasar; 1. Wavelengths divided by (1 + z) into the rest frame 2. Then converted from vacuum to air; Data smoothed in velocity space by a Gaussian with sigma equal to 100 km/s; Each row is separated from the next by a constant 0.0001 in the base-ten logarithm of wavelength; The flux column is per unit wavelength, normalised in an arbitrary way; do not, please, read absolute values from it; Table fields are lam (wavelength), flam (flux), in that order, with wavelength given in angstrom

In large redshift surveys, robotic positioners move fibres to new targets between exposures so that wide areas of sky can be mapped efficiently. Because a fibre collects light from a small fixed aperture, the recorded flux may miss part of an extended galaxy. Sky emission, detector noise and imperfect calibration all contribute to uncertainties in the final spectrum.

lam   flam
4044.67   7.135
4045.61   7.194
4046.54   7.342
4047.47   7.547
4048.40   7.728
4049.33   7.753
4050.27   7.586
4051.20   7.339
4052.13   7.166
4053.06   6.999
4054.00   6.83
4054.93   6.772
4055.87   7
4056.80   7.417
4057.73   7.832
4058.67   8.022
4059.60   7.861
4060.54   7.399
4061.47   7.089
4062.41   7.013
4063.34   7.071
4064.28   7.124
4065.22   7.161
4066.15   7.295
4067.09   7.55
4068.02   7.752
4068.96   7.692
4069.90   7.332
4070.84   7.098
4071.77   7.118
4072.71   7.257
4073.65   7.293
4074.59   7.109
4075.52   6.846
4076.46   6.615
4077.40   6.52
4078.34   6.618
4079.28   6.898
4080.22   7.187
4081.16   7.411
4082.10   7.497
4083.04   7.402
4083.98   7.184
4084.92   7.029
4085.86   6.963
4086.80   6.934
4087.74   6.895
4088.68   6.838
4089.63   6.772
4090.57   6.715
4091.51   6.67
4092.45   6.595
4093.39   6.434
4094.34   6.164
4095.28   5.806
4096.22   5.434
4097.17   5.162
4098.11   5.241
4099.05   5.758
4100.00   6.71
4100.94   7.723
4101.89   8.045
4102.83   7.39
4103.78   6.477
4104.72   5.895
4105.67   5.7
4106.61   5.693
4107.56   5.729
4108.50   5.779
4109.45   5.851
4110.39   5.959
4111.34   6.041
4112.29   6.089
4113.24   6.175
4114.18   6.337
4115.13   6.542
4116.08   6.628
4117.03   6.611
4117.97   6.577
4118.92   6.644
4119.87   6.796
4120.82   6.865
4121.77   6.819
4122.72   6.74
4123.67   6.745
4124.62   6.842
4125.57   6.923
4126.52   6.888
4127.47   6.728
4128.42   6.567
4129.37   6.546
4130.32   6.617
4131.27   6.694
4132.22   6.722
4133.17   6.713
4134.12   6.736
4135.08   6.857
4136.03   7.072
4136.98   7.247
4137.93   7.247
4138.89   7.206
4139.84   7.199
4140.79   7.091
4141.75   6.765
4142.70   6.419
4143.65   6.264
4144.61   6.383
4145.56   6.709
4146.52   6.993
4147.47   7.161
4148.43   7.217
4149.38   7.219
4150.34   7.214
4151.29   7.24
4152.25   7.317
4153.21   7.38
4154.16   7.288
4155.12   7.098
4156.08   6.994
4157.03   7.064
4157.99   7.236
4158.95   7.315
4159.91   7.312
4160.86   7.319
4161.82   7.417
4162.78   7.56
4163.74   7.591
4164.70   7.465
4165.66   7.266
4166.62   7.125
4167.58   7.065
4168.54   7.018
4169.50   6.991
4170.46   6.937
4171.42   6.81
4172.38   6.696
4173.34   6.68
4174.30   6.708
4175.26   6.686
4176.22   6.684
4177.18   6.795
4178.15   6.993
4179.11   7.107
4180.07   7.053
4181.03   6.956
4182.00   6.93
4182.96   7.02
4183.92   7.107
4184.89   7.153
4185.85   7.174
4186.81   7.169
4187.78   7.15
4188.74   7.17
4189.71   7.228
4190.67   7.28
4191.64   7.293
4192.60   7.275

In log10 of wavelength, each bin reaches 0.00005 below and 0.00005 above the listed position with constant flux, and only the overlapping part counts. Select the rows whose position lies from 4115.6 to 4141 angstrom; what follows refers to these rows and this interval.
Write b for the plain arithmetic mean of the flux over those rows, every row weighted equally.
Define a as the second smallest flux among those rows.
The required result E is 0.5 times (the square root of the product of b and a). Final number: 3.35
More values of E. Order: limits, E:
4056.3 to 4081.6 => 3.46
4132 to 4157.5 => 3.34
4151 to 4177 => 3.45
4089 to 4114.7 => 2.86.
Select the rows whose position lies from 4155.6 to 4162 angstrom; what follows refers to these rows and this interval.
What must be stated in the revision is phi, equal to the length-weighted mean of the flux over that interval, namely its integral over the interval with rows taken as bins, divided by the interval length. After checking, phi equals 7.2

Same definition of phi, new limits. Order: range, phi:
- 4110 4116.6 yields 6.3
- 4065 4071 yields 7.4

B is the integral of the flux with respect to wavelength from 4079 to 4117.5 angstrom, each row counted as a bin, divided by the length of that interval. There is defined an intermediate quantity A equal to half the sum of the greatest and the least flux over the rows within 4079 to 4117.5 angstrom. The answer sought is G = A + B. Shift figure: 13.1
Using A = 6.60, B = 6.49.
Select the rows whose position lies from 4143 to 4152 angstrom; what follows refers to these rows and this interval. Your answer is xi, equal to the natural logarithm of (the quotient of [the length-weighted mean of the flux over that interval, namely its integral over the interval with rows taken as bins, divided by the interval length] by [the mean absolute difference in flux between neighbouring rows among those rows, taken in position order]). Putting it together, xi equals 4.0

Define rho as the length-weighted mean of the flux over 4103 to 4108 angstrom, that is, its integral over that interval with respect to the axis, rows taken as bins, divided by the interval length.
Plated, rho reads 6.0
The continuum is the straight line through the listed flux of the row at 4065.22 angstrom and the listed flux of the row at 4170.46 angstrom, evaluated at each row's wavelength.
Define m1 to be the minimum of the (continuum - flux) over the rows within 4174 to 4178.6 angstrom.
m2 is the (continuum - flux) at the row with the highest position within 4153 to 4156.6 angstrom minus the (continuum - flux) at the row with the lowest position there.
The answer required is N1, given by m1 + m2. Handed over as 0.3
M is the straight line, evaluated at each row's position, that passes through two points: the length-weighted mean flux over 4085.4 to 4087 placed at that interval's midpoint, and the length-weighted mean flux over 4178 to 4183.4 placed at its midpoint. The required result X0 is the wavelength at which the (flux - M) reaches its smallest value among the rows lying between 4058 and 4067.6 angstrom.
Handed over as 4062.41 angstrom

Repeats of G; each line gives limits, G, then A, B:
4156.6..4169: 14.6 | 7.30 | 7.29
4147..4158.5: 14.4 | 7.19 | 7.20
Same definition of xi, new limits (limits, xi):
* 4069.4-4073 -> 4.0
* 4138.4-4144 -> 3.6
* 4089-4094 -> 4.4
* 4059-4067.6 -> 3.7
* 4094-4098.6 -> 3.0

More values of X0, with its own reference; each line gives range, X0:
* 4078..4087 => 4078.34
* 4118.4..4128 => 4118.92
